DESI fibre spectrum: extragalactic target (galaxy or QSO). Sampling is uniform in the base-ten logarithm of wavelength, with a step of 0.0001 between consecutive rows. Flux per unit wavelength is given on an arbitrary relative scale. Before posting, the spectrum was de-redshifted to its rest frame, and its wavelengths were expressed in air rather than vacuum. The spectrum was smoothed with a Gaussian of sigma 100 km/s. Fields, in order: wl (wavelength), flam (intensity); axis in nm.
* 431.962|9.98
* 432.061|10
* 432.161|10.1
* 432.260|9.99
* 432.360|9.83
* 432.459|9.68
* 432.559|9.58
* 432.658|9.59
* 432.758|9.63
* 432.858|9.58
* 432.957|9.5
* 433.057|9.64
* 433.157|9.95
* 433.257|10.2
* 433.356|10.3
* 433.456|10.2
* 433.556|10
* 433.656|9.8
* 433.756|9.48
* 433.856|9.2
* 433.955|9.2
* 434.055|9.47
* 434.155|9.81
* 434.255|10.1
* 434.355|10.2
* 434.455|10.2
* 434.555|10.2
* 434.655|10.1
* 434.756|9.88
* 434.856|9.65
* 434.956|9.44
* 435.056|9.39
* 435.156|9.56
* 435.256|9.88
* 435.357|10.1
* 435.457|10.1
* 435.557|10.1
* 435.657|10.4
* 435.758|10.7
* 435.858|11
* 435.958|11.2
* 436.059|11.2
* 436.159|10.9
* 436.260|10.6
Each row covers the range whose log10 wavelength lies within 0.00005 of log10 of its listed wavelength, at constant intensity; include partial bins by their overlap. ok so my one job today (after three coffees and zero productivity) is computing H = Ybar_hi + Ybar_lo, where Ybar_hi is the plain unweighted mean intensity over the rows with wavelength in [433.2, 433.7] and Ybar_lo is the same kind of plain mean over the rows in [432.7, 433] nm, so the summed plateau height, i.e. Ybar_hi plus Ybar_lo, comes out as 19.7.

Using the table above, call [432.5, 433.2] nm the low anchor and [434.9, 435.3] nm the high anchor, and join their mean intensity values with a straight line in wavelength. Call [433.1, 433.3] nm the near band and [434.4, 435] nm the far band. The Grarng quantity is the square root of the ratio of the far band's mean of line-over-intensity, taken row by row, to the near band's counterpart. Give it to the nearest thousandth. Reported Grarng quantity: 1.006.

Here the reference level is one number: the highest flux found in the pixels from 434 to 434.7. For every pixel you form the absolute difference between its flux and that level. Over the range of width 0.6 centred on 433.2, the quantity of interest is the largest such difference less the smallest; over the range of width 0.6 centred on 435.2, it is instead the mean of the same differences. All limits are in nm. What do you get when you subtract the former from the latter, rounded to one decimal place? -0.2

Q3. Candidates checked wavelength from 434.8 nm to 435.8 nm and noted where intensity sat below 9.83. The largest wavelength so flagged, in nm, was 435.156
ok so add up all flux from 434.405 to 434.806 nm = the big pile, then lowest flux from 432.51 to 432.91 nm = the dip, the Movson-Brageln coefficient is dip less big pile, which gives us -30.8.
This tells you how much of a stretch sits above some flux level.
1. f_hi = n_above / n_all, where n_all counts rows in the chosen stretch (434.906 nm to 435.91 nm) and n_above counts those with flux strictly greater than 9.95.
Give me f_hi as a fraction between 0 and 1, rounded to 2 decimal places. 0.60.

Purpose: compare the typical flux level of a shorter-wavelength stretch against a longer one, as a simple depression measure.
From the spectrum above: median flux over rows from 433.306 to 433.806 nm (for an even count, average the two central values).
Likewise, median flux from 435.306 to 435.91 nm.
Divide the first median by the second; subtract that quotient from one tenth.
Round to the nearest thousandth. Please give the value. -0.876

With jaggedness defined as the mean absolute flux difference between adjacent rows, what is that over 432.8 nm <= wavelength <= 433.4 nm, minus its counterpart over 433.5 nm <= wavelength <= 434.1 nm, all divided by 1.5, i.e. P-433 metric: -0.025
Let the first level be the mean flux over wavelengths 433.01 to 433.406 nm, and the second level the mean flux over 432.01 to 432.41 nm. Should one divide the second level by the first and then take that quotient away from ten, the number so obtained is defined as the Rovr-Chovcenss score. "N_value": 9.00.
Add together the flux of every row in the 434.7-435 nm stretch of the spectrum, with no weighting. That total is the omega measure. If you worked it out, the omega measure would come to 29.0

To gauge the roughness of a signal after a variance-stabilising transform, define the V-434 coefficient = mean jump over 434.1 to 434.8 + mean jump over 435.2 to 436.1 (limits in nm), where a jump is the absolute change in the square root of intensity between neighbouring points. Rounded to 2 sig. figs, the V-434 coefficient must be 0.044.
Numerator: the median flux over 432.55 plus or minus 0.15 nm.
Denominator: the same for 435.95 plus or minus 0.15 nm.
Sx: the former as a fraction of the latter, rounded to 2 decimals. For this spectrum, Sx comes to 0.86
